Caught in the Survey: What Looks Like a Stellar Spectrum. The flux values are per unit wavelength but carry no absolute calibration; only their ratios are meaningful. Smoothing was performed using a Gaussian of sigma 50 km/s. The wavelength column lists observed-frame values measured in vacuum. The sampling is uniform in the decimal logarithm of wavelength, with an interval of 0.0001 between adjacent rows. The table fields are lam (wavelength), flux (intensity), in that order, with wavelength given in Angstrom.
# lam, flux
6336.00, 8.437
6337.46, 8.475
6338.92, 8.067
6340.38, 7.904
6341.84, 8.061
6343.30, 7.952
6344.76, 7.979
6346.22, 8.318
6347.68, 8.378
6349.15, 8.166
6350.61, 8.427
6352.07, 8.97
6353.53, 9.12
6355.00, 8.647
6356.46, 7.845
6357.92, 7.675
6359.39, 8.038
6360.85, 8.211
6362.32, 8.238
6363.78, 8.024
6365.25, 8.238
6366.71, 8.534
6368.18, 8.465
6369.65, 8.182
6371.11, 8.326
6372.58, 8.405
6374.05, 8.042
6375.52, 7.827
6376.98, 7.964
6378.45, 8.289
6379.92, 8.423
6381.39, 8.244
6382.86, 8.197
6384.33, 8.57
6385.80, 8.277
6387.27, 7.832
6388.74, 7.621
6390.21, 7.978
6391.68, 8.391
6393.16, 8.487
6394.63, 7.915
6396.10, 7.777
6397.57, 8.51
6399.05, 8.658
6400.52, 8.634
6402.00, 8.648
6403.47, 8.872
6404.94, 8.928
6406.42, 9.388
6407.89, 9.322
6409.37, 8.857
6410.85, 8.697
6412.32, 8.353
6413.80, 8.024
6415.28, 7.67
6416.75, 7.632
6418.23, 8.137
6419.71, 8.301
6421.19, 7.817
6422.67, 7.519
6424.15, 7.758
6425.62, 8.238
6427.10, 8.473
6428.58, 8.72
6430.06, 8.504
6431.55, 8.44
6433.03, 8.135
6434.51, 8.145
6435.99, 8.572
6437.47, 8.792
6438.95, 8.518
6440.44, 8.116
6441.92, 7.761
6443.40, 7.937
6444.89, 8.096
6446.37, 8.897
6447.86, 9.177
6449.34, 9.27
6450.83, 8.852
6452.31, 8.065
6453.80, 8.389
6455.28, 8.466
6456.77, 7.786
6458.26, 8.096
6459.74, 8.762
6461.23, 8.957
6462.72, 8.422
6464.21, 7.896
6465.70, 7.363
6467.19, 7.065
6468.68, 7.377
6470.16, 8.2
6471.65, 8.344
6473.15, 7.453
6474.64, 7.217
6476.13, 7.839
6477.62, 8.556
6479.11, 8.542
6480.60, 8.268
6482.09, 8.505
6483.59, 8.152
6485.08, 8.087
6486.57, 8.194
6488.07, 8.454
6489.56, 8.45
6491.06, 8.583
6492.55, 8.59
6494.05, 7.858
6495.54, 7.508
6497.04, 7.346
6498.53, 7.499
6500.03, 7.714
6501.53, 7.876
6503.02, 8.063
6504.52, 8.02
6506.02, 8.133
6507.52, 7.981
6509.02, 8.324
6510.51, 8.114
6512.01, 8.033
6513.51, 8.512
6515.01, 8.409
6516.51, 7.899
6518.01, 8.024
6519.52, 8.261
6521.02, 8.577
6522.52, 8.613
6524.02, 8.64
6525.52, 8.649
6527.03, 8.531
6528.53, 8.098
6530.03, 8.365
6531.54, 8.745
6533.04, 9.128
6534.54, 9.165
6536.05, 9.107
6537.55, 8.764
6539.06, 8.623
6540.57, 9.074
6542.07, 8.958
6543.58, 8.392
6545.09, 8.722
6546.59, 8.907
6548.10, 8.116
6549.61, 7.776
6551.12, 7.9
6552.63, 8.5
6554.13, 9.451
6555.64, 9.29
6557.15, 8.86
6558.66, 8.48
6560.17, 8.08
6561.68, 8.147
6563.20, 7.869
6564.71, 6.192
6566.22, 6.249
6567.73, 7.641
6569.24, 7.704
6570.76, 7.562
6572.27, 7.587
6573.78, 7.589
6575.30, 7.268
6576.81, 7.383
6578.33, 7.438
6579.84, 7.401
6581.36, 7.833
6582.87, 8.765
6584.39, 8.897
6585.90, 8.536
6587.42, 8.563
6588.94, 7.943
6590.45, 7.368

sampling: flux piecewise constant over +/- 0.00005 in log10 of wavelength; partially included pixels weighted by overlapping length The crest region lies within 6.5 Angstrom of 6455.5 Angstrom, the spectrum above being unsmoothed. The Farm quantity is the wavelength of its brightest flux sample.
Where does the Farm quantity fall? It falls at 6449.34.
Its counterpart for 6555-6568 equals 6555.64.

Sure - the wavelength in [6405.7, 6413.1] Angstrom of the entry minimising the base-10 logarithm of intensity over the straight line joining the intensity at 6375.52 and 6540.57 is 6412.32 Angstrom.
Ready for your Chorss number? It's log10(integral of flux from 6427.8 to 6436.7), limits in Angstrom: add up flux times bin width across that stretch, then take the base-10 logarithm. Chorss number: 1.874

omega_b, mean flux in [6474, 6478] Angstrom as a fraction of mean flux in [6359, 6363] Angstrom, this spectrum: 0.96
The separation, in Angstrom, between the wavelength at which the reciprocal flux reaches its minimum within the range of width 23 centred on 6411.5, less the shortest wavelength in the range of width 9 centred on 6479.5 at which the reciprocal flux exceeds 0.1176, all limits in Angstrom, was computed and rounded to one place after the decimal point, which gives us -69.7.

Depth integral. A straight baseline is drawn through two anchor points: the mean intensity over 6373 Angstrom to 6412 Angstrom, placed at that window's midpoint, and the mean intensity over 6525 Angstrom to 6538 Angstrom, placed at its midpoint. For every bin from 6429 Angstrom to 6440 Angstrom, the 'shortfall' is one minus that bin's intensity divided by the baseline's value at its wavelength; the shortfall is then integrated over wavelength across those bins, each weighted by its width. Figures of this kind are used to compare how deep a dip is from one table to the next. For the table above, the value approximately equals 0.07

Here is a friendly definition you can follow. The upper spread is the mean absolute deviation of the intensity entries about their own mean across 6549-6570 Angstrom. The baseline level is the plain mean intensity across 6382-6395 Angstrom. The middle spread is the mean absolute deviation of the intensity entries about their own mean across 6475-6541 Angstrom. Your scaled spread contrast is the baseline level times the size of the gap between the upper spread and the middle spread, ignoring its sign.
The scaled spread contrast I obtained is 2.7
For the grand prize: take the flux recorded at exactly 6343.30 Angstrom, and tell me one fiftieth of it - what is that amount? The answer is 0.159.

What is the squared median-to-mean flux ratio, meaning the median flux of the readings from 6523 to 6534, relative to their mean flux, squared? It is 1.01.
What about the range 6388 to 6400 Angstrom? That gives 1.00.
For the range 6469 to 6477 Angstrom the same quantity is 1.01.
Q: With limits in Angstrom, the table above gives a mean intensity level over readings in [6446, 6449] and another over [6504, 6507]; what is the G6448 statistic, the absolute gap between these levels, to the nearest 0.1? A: 1.0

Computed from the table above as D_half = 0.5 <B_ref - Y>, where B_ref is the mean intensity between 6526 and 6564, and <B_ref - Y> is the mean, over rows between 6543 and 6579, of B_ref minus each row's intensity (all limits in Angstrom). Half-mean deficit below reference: 0.32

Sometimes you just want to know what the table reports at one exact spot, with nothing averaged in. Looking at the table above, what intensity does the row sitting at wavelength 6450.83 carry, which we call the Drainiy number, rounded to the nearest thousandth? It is 8.852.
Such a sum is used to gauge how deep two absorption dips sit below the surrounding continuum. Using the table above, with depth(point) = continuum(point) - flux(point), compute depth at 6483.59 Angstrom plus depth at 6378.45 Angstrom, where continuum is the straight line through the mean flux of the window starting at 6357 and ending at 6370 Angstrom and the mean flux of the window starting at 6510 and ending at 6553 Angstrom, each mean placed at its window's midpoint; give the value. 0.2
